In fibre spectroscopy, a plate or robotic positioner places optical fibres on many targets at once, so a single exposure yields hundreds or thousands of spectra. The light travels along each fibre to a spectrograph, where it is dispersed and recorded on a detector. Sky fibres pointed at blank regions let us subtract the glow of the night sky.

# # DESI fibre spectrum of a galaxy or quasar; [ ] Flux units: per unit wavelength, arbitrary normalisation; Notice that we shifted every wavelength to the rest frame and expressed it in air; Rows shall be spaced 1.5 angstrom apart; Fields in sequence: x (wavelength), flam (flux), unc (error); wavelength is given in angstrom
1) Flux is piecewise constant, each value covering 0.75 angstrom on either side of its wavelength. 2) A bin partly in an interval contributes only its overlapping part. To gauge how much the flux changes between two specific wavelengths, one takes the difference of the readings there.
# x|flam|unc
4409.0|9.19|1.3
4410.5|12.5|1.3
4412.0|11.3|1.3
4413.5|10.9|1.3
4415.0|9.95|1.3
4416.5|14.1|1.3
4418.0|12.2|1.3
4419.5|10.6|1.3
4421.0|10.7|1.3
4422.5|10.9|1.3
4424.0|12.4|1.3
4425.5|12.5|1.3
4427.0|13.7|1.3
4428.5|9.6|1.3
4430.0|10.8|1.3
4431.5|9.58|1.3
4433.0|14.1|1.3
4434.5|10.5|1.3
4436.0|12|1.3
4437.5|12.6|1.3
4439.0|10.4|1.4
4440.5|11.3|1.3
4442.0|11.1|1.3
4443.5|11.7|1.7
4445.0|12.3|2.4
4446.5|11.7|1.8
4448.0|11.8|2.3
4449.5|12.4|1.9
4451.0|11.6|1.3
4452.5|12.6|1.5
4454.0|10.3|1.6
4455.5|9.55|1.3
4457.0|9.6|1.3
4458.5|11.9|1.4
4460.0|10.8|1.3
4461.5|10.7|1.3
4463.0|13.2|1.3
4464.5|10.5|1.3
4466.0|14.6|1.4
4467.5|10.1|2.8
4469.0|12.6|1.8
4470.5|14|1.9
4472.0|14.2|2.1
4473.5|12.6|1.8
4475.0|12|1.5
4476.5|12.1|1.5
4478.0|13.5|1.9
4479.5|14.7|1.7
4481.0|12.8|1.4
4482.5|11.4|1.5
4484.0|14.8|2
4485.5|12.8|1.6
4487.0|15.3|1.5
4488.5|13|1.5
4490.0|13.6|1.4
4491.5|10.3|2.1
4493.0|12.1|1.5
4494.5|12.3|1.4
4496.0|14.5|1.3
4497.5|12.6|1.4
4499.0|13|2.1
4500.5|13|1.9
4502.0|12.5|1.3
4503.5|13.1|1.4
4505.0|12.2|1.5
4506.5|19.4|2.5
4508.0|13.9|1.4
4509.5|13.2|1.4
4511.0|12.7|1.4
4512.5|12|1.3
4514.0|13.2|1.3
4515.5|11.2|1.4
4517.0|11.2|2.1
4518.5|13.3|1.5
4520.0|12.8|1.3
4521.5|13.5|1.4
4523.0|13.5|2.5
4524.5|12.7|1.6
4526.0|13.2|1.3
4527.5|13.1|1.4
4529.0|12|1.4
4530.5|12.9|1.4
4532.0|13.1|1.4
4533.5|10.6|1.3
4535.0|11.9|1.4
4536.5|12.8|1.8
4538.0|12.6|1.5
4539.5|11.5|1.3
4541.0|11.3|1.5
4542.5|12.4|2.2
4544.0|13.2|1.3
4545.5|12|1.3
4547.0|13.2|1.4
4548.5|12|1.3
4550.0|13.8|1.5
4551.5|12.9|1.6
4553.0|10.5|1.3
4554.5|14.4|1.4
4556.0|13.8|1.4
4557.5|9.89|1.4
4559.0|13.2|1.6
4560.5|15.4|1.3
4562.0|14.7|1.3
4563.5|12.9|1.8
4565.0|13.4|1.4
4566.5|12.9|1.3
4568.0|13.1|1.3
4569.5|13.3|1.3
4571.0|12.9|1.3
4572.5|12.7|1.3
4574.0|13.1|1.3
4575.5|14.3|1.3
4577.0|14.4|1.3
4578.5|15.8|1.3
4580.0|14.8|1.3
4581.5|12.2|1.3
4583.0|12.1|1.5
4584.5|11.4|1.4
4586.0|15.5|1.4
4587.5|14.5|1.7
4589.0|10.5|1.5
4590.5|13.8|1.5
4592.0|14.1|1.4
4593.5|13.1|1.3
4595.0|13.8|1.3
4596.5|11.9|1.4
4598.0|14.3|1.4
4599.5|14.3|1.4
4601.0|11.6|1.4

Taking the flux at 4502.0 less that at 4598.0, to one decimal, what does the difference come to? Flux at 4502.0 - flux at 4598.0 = -1.8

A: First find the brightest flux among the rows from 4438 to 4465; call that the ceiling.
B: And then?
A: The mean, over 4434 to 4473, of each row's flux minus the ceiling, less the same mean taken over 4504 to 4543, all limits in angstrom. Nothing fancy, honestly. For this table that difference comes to -1.1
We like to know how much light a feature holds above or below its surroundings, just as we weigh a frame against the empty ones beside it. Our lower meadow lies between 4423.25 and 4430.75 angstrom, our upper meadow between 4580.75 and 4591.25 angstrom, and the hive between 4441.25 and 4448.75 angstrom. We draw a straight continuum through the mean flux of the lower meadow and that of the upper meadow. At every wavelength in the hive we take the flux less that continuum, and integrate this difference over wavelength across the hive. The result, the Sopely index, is -1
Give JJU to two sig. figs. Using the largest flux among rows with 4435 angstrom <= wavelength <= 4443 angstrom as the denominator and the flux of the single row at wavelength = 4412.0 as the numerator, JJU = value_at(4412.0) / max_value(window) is 0.90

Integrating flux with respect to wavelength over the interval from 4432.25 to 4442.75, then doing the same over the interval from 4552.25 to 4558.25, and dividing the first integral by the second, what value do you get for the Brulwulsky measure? 1.7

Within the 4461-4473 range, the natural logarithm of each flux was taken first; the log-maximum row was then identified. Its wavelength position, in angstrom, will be 4466.0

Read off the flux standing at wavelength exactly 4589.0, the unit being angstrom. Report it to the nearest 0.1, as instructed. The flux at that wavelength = 10.5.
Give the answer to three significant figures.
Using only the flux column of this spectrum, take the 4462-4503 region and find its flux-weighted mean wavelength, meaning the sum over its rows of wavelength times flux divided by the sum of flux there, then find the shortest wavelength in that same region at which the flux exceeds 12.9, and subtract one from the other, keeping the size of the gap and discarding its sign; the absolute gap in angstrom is 19.6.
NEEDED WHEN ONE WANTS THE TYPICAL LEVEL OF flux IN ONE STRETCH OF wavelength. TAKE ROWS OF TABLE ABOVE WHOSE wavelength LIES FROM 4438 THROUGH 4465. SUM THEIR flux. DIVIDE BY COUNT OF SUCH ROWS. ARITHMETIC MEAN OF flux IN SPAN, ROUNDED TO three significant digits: 11.3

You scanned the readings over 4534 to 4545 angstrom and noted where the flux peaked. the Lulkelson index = 4544.0 angstrom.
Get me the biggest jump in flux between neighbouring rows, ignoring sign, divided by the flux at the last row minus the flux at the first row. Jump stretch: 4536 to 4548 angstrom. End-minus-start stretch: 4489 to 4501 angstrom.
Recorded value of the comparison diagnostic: -2.0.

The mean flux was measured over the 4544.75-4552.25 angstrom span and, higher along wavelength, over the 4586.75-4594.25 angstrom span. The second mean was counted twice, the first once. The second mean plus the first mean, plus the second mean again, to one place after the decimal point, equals 39.2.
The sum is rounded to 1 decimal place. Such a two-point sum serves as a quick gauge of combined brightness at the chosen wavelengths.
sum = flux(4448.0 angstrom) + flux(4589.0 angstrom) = 22.3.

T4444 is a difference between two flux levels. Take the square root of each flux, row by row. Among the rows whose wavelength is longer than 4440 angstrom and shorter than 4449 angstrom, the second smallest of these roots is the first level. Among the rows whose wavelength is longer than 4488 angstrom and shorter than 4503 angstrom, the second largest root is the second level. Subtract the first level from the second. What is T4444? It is 0.33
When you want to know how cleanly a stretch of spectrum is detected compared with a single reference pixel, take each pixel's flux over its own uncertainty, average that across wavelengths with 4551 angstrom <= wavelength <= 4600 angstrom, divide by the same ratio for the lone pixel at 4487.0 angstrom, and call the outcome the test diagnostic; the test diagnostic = 0.95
